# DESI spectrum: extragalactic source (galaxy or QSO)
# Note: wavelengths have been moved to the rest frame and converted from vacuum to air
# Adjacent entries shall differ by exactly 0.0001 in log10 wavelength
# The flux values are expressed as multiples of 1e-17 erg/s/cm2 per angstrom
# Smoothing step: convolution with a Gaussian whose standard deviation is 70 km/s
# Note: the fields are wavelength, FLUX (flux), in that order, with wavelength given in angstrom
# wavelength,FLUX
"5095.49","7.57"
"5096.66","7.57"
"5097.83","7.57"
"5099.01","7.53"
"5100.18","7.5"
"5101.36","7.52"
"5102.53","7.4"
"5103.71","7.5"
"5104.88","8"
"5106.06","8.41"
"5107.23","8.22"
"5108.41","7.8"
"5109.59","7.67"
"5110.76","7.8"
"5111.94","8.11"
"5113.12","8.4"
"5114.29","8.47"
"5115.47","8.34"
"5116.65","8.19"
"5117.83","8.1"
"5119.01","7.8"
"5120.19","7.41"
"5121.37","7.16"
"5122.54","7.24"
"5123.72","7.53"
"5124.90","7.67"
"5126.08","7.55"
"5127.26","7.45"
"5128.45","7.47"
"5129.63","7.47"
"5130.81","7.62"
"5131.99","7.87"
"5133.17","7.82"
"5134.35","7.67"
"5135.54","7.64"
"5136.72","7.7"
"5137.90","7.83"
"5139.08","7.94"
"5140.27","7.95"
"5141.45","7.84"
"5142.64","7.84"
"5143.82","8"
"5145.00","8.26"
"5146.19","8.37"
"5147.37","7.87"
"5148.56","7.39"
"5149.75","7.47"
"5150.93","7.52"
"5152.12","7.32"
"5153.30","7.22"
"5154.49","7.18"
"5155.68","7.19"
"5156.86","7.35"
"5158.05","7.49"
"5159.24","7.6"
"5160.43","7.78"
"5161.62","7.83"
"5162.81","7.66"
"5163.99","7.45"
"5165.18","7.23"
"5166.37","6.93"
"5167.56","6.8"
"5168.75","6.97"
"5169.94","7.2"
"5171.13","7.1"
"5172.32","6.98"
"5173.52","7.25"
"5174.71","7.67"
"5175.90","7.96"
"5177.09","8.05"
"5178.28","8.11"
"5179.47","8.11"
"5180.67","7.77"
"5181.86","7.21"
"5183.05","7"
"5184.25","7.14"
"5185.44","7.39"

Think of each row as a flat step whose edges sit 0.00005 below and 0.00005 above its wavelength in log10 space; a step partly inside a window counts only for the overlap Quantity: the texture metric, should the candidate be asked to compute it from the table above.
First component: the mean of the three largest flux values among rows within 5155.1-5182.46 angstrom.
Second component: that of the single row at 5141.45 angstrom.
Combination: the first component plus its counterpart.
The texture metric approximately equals 15.9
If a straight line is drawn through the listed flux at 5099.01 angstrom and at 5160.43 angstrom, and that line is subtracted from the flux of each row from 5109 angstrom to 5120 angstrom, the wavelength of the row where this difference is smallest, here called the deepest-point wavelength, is 5109.59 angstrom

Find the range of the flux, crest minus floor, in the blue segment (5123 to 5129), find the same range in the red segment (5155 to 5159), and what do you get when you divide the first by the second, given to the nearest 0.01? 0.73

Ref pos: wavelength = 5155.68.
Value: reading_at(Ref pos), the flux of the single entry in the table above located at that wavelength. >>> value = 7.19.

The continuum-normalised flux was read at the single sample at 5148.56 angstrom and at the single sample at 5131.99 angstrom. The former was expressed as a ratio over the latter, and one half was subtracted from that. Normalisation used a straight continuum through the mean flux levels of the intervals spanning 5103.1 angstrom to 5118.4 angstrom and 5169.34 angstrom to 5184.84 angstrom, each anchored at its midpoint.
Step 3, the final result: 0.46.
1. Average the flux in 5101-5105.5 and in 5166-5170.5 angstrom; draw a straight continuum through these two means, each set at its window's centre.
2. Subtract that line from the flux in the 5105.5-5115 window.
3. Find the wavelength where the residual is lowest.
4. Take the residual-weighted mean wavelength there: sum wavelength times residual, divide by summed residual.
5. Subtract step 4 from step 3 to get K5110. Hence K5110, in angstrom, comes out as -1.0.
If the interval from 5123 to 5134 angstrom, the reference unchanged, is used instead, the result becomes -2.6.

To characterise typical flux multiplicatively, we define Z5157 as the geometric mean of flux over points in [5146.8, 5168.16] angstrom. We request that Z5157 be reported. 7.40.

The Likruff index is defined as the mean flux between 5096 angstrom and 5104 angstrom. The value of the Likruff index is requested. 7.51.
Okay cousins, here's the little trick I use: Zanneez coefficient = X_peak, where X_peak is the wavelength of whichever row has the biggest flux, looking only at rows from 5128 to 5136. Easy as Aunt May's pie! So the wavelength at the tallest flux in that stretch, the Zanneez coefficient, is 5131.99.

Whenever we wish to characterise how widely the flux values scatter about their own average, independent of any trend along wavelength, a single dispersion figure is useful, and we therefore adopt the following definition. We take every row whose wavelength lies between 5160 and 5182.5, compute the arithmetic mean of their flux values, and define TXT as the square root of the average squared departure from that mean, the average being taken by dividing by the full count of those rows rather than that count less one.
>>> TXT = 0.42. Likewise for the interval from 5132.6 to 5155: 0.32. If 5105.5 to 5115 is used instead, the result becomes 0.30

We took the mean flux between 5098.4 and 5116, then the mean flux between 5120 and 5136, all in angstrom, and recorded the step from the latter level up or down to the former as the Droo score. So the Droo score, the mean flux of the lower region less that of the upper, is 0.37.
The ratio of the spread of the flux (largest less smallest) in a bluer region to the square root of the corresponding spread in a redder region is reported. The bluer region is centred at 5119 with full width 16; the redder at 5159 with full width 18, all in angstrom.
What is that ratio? 1.29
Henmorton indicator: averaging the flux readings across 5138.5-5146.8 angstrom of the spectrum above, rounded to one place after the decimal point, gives 8.0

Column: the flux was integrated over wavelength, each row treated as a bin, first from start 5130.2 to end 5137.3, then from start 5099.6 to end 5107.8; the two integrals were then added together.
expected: 119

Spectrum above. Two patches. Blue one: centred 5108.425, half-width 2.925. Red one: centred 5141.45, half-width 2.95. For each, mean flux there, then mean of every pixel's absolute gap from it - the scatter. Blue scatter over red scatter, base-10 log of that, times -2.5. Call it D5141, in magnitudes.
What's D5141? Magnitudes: -1.6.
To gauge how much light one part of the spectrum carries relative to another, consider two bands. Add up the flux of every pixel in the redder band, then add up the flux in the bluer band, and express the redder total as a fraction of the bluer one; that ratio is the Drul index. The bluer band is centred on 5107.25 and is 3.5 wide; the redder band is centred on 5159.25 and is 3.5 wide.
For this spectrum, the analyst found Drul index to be 0.94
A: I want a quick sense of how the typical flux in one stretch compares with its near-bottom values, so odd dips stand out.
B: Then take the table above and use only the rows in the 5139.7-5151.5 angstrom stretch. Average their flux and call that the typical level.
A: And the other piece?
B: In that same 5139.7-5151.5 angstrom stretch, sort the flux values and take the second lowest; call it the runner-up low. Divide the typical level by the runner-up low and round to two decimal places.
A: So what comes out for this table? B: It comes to 1.05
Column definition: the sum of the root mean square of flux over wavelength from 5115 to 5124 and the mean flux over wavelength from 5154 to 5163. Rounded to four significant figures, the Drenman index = 15.24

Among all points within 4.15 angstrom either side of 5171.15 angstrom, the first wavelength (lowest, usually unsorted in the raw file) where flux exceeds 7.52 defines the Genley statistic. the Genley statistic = 5174.71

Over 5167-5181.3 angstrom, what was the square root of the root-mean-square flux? 2.74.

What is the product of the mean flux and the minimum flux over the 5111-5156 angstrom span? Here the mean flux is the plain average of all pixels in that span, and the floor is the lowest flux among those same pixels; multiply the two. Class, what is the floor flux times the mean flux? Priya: 55.4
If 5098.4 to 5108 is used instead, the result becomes 57.4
